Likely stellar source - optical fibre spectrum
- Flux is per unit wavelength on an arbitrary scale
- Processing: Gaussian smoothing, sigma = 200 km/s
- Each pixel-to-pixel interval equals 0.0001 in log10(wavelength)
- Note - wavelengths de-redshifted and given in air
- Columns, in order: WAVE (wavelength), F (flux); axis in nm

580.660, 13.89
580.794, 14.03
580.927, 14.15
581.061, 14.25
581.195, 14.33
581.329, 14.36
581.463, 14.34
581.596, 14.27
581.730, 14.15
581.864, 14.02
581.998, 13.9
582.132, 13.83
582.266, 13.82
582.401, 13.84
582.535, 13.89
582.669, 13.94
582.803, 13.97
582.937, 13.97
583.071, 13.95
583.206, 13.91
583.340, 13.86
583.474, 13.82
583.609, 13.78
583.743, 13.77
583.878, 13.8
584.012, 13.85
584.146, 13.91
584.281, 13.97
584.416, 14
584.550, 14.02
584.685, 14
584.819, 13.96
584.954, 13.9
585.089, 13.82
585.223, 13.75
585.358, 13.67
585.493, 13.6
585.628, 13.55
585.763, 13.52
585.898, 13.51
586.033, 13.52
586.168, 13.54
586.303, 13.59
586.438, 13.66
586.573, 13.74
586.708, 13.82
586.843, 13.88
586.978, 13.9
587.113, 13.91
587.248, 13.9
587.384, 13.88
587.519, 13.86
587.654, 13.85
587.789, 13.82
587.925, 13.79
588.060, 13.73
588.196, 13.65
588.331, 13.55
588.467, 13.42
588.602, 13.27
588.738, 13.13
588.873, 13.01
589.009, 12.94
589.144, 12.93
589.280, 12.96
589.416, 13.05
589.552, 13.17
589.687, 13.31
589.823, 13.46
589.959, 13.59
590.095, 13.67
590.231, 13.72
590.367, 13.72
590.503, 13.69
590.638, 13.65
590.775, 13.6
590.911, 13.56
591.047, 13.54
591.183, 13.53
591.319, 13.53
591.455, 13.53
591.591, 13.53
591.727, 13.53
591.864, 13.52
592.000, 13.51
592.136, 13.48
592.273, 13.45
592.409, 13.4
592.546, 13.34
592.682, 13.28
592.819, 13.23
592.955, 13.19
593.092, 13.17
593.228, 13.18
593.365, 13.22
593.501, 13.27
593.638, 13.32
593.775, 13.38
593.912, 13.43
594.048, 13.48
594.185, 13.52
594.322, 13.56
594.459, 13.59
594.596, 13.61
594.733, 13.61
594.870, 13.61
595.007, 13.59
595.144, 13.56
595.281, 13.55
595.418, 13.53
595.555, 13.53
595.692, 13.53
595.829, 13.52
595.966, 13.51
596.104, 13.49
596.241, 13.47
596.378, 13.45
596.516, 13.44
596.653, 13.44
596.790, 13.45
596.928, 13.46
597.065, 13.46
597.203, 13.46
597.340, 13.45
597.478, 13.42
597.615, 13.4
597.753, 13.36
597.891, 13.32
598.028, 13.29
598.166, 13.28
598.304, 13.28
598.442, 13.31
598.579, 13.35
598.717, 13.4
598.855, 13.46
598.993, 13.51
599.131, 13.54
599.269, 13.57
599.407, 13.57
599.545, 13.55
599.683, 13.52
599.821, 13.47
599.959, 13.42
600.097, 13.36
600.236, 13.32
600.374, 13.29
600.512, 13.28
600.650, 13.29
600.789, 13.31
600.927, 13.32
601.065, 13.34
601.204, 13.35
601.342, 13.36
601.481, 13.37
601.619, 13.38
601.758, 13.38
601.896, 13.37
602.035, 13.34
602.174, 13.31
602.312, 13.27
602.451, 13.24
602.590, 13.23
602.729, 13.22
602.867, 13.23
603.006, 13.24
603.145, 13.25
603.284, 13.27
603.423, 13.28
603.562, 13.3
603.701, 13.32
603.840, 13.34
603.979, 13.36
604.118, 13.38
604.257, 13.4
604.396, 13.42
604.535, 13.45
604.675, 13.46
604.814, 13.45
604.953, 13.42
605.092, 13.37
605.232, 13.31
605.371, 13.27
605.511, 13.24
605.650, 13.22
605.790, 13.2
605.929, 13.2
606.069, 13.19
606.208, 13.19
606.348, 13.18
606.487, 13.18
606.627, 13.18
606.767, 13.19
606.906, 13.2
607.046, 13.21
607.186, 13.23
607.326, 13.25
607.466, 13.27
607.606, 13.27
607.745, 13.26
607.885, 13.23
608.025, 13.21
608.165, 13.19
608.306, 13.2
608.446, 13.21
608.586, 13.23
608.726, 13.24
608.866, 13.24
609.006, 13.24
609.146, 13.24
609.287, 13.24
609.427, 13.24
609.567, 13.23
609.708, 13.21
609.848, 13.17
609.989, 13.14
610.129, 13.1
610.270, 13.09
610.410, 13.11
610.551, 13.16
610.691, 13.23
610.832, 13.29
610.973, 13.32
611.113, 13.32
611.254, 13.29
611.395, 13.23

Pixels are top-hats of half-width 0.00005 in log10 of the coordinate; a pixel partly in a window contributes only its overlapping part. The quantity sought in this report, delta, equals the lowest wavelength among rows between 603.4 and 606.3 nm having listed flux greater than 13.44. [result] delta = 604.535 nm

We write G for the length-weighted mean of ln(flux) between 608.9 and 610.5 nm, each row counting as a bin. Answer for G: 2.58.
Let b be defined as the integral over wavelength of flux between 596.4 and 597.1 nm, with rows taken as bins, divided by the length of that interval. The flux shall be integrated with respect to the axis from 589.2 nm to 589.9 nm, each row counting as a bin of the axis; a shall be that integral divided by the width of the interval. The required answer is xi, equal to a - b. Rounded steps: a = 13.18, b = 13.4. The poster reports -0.27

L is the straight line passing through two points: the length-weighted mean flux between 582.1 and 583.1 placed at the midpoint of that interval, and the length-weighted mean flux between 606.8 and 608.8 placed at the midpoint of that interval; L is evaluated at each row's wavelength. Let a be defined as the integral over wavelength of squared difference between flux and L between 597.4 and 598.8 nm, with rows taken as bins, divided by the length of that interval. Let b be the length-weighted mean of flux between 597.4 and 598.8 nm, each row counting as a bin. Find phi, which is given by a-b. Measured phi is -13.3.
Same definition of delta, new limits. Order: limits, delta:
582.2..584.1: 582.266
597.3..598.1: 597.340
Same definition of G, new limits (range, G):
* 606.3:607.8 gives 2.58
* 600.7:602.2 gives 2.59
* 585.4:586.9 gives 2.61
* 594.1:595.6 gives 2.61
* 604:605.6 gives 2.59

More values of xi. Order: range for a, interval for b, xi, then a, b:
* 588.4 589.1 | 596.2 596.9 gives -0.28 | 13.16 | 13.4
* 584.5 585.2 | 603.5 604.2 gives 0.59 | 13.93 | 13.3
